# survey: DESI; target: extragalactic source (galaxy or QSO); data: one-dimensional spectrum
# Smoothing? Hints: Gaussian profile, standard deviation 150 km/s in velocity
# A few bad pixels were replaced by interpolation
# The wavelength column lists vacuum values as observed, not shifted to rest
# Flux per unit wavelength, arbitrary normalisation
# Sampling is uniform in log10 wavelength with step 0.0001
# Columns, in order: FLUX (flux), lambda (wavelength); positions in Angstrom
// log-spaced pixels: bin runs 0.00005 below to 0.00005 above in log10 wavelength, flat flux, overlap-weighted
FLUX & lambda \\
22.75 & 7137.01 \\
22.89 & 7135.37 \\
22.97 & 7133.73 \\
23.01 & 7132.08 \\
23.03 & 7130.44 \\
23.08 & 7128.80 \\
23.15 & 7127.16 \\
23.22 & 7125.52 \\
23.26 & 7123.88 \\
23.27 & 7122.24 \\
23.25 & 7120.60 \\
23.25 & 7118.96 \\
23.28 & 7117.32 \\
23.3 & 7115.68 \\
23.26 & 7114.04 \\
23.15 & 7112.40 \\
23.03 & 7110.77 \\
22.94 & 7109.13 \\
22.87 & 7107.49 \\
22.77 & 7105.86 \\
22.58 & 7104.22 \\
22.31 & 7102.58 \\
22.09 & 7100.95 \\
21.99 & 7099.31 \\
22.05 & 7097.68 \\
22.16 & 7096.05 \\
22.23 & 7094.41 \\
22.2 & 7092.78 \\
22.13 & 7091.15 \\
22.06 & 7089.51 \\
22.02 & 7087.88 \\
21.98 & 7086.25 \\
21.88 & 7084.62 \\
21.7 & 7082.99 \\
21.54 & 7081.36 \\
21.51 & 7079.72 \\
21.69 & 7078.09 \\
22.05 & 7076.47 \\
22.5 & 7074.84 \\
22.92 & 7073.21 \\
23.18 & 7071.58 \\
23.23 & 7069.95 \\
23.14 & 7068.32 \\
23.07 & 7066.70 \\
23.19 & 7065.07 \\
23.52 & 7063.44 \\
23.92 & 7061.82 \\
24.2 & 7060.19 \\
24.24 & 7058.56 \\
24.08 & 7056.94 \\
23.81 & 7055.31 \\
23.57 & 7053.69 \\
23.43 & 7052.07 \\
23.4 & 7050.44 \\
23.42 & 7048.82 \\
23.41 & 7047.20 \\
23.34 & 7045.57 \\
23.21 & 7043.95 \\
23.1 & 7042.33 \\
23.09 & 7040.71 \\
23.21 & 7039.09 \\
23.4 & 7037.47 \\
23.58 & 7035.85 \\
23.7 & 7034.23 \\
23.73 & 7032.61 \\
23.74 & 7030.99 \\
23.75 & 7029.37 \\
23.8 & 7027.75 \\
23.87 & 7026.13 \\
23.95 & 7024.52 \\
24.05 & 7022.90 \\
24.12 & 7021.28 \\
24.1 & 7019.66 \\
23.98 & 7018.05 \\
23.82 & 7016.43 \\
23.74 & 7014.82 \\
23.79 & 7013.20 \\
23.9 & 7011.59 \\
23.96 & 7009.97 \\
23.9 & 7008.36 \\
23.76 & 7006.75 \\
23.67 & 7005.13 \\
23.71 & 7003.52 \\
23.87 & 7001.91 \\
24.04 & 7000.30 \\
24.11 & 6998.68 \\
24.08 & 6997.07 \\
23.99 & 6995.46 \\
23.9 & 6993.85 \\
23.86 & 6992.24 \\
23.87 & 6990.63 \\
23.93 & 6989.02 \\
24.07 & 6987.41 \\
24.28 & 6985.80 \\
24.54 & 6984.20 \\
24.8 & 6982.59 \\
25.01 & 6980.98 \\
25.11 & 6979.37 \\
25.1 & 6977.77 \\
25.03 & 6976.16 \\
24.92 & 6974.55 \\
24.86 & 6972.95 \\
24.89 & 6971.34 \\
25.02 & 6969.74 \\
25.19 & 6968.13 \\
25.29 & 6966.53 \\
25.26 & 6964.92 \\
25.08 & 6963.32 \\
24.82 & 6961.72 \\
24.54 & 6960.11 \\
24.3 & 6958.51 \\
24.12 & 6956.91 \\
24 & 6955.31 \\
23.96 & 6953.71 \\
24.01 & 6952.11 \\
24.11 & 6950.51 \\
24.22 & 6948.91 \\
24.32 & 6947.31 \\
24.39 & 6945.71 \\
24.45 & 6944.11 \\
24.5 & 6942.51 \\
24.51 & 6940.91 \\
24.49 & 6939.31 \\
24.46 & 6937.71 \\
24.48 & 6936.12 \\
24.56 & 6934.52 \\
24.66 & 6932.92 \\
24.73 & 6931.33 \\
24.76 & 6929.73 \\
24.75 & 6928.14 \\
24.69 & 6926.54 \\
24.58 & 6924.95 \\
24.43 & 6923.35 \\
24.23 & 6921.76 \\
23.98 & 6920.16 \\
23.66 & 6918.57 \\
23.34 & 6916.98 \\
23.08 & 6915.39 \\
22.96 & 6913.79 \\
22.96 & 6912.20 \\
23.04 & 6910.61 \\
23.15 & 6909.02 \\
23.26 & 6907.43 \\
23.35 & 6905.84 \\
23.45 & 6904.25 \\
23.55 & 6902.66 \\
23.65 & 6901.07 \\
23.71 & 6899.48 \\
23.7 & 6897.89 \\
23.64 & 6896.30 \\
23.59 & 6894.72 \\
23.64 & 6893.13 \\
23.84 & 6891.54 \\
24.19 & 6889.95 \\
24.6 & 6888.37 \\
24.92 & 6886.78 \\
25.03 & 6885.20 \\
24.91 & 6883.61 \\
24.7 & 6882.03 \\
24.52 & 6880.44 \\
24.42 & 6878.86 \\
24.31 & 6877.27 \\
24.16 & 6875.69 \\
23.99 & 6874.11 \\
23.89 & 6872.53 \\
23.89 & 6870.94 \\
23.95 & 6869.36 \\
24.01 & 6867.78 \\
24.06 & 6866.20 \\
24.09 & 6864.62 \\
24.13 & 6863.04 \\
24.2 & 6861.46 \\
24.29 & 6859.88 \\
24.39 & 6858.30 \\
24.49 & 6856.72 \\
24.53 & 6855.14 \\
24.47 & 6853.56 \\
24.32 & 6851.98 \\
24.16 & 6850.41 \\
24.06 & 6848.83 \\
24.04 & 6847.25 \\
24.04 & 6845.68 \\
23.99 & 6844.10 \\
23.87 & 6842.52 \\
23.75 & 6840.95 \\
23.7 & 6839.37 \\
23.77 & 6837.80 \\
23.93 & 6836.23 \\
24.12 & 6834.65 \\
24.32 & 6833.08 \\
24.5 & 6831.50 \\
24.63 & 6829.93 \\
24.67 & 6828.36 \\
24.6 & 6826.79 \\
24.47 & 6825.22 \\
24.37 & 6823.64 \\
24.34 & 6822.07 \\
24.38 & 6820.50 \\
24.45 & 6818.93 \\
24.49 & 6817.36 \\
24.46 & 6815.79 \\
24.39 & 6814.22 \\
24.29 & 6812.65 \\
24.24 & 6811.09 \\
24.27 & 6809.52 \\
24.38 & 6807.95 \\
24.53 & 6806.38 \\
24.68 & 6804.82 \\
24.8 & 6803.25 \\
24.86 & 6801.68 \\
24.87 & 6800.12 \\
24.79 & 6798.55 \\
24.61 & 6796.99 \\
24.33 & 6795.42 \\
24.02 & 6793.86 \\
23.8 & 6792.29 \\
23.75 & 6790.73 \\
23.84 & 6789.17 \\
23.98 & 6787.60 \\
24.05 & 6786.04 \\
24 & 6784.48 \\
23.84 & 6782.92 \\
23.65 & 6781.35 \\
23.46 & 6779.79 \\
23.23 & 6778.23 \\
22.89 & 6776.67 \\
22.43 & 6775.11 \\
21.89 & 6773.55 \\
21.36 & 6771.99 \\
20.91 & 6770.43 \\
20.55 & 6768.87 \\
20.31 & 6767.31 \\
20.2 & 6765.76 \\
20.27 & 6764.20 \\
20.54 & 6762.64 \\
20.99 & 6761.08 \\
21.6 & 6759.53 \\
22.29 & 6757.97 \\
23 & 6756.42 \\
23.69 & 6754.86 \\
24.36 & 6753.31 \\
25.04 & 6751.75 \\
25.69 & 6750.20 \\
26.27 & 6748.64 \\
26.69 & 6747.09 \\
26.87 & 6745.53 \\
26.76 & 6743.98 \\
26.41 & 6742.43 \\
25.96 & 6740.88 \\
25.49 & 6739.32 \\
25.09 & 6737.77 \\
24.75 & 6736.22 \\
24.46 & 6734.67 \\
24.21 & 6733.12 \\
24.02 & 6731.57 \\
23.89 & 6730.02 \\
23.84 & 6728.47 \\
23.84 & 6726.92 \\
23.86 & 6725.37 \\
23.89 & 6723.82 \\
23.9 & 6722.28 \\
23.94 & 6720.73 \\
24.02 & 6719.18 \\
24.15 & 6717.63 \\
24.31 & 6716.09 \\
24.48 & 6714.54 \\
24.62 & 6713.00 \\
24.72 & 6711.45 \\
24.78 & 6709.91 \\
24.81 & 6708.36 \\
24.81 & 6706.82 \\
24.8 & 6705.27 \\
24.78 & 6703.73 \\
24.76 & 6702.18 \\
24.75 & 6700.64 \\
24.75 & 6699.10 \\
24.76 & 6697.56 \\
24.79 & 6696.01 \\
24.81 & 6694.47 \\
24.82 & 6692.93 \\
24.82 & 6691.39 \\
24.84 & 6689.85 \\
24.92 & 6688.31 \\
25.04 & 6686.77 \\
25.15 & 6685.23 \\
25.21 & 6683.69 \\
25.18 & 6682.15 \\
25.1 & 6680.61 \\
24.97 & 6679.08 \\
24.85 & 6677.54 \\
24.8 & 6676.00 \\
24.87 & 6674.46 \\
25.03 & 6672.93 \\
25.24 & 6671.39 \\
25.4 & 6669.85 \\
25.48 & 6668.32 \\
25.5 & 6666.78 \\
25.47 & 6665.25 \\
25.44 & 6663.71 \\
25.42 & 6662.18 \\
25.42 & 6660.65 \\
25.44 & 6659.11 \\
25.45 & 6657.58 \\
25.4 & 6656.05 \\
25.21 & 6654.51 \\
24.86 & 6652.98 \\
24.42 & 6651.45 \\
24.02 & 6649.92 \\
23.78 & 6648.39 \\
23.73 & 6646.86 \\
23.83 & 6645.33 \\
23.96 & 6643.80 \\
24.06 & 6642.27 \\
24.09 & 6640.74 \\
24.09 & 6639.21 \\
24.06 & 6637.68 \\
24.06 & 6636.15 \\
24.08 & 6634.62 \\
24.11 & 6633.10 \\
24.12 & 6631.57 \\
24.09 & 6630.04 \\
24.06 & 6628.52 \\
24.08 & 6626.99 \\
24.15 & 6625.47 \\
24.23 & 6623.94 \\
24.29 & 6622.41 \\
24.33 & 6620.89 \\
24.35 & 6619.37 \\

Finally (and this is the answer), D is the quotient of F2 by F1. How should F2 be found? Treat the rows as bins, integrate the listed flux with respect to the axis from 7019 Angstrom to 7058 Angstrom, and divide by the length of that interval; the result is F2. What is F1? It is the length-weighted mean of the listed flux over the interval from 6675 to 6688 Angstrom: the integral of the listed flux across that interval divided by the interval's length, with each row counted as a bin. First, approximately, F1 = 25.0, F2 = 23.6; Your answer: 0.94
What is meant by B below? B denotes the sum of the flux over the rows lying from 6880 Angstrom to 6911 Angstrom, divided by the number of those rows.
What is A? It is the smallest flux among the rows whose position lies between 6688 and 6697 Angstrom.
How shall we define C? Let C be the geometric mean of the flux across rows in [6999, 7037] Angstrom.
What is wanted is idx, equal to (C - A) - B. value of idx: -24.9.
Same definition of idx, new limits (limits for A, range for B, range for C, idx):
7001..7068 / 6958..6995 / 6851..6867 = -23.5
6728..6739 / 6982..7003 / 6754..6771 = -26.7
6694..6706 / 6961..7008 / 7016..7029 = -25.3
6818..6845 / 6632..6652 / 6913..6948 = -23.5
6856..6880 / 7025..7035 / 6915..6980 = -23.2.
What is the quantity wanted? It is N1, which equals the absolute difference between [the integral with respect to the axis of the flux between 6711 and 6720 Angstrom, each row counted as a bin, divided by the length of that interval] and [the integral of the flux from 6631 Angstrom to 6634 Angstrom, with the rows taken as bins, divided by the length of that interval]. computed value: 0.2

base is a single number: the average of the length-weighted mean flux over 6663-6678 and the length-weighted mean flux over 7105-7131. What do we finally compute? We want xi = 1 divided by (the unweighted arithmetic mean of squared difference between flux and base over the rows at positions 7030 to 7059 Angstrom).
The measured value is 2.0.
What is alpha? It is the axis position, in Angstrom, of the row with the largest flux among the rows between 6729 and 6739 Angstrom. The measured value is 6737.77 Angstrom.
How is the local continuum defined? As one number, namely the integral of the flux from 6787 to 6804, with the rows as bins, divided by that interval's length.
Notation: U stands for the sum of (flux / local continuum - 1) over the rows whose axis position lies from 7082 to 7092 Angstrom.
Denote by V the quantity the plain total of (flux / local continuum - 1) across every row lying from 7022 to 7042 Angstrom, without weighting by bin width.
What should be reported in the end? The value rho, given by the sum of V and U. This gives -0.92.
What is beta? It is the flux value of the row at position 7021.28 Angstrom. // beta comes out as 24.12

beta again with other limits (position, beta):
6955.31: 24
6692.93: 24.82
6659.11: 25.44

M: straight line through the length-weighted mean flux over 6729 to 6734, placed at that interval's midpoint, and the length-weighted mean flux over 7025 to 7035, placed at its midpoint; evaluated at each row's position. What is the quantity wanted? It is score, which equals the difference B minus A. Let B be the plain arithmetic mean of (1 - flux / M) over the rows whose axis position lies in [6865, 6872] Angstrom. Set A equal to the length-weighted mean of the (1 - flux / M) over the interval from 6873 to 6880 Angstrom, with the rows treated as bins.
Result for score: 0.01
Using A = -0.01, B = 0.00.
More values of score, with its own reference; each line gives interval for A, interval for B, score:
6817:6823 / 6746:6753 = -0.06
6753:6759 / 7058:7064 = -0.04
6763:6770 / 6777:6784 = -0.13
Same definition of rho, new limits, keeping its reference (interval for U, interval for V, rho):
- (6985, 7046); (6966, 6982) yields -0.55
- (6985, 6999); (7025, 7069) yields -0.98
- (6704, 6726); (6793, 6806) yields 0.11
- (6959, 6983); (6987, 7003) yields 0.26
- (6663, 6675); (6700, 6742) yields 0.48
